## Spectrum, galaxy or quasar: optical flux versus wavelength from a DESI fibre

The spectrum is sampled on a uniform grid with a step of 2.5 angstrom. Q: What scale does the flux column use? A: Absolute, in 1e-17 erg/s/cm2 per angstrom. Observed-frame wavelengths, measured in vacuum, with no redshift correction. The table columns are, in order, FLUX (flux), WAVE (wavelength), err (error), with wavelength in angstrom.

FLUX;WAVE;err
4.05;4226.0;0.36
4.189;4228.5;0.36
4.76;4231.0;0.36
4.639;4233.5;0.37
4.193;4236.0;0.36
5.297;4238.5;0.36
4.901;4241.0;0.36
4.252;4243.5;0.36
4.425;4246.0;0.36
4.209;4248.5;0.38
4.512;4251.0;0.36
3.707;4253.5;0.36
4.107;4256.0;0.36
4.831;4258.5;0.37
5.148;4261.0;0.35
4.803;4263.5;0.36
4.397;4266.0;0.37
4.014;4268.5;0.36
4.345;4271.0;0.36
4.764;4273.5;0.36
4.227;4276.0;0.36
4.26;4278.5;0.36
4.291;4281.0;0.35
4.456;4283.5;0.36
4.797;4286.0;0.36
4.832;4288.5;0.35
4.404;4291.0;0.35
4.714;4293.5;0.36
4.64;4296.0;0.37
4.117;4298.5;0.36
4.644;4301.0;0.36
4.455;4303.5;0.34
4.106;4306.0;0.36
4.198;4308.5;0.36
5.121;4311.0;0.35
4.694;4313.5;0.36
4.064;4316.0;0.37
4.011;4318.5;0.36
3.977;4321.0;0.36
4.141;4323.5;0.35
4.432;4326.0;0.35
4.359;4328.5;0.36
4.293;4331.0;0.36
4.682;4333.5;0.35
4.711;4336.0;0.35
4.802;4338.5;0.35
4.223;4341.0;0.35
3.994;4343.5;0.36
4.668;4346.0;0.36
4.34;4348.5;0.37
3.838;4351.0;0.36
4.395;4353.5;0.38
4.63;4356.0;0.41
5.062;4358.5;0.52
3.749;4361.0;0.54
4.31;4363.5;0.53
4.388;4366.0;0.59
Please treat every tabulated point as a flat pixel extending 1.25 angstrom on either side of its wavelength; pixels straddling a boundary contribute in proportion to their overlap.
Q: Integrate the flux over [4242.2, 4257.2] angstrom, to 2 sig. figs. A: 63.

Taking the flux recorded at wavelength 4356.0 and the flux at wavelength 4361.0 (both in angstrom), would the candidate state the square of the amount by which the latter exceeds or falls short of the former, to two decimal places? 0.78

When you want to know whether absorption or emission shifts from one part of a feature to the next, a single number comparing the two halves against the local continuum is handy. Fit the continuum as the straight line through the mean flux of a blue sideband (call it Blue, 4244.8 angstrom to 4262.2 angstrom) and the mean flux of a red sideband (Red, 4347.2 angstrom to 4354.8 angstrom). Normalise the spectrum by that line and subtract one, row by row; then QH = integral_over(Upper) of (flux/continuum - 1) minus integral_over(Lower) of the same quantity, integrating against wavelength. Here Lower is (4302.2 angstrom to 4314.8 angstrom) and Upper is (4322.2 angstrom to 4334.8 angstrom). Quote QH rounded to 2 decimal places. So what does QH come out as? -0.25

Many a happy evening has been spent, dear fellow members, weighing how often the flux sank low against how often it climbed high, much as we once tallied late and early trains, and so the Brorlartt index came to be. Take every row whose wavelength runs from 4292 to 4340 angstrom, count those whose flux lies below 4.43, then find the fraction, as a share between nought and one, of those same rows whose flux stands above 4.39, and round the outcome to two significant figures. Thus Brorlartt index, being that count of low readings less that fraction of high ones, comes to 8.5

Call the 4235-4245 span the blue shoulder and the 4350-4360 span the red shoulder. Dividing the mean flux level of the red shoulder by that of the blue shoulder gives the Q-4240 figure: 0.96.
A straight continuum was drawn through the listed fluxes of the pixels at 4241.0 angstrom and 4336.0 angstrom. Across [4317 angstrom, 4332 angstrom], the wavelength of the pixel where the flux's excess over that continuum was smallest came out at 4321.0 angstrom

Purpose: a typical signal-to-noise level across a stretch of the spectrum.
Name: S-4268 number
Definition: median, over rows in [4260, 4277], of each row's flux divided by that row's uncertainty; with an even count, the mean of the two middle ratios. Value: 12.1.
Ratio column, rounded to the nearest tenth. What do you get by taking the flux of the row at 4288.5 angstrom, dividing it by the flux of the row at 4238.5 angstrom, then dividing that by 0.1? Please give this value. 9.1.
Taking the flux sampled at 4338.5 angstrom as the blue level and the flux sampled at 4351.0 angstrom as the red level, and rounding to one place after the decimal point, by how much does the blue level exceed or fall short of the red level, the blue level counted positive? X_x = 1.0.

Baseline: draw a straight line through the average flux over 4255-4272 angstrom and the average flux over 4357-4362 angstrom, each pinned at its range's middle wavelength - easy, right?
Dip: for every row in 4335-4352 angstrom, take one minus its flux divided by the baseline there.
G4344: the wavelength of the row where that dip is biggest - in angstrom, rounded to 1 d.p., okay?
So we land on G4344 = 4351.0 angstrom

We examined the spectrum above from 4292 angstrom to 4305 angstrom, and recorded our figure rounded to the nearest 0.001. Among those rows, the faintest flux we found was 4.117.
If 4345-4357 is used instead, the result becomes 3.838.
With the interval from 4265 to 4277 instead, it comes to 4.014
